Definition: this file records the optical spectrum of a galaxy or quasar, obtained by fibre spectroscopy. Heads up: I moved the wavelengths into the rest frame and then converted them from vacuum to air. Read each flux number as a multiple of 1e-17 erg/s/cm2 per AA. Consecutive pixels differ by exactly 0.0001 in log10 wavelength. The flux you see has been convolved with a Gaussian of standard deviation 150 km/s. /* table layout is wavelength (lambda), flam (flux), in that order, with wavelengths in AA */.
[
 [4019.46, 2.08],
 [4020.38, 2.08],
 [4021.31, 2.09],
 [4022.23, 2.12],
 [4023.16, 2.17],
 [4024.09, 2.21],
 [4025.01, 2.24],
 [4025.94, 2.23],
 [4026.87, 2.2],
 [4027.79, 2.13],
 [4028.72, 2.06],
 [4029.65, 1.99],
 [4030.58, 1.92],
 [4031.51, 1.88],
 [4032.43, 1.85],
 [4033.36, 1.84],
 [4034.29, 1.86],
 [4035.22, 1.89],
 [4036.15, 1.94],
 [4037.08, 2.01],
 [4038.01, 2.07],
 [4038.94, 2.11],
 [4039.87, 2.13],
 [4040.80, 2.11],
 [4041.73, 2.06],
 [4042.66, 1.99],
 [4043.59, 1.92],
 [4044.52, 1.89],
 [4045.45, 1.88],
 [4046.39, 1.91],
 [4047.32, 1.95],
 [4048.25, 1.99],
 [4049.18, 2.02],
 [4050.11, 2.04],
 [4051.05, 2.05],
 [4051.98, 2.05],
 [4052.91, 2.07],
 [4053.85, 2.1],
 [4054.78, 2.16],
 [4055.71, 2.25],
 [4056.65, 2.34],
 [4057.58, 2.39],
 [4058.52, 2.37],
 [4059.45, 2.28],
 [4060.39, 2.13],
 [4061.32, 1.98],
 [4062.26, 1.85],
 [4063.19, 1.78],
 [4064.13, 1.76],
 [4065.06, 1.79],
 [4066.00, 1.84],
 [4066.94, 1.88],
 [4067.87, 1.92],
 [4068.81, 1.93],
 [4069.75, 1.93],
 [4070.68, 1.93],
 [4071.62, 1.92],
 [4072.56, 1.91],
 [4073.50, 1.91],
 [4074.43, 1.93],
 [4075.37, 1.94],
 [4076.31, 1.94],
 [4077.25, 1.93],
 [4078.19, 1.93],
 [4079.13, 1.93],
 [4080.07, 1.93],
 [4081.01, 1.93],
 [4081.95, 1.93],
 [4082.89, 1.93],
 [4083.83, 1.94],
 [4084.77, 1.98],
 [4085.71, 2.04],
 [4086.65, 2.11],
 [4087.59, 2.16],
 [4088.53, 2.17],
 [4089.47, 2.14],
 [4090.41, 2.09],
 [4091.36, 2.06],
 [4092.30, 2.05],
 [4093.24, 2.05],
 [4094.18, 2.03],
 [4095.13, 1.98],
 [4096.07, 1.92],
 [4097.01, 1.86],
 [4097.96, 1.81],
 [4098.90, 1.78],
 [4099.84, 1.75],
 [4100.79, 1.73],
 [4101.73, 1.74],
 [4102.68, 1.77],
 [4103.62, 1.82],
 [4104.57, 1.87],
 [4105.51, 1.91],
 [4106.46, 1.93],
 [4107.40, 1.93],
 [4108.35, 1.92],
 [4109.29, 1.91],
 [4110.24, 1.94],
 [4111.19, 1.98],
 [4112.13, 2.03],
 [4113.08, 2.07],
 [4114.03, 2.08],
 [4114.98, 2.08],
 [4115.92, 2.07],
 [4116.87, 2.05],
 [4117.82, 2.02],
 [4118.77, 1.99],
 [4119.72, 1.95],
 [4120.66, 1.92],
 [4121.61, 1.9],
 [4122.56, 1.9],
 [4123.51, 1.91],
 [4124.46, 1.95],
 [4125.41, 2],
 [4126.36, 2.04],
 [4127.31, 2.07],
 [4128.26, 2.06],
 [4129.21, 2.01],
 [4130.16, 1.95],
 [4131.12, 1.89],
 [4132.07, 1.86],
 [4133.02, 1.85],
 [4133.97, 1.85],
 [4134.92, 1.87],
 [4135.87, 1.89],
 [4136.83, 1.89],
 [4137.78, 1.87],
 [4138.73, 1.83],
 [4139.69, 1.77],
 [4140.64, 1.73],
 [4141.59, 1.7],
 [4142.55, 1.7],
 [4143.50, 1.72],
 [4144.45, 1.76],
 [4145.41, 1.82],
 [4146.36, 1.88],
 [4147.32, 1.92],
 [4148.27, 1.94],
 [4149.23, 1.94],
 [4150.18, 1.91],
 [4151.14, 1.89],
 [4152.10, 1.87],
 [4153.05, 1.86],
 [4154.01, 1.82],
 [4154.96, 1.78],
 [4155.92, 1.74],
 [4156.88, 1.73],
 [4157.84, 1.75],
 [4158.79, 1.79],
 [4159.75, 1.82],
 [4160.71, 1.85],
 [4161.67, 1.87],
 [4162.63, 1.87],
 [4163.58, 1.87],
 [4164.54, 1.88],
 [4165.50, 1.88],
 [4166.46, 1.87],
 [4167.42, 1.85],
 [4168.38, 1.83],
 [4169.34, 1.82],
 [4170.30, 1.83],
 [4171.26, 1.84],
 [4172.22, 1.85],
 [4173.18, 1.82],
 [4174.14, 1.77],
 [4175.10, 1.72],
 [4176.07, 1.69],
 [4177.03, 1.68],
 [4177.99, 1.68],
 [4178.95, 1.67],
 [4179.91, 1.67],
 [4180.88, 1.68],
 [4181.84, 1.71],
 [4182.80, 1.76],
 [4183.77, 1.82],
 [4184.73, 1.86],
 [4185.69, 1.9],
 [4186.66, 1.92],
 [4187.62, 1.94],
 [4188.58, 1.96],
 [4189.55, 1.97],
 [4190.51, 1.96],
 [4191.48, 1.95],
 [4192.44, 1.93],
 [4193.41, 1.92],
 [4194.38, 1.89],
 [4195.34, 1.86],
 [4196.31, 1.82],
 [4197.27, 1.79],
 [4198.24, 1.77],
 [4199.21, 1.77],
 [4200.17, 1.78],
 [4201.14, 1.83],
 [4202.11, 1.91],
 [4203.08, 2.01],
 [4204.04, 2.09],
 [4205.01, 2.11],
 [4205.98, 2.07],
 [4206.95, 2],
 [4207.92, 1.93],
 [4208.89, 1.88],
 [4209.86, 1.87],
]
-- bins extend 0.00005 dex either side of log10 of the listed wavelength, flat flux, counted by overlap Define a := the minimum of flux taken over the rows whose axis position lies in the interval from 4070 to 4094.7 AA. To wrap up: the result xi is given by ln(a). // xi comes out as 0.65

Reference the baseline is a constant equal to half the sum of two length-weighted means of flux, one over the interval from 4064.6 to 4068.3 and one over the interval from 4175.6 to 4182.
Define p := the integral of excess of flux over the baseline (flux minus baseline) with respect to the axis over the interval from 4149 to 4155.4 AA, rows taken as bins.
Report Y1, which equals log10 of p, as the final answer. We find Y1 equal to -0.21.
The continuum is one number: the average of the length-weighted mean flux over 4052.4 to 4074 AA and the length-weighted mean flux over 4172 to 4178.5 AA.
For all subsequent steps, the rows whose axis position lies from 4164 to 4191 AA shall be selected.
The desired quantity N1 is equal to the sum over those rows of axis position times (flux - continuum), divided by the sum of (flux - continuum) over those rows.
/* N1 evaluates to 4175.2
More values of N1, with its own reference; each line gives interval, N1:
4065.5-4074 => 4071.1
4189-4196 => 4191.0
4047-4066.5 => 4054.9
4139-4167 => 4149.2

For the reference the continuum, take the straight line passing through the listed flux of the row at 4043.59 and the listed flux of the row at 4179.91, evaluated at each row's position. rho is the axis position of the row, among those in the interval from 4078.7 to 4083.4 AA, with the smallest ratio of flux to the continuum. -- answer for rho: 4079.13 AA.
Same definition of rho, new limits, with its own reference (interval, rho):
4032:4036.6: 4033.36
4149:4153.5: 4153.05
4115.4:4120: 4119.72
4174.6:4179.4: 4178.95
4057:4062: 4061.32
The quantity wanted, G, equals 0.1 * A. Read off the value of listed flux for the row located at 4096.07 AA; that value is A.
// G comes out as 0.1920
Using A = 1.92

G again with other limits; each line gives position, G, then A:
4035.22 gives 0.1890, 1.89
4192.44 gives 0.1930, 1.93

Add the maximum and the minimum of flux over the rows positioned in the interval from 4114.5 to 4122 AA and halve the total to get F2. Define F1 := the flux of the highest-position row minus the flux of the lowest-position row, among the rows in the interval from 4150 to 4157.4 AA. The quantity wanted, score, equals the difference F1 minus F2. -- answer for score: -2.17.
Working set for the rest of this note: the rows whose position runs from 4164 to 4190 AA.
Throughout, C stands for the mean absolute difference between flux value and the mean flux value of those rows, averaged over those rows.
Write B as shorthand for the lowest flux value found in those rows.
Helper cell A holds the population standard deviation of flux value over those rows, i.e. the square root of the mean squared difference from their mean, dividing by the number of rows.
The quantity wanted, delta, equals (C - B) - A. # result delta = -1.68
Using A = 0.093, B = 1.67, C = 0.079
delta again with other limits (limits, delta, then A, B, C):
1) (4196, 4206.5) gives -1.78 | 0.132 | 1.77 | 0.121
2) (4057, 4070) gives -1.79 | 0.209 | 1.76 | 0.174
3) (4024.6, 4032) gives -1.89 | 0.132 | 1.88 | 0.119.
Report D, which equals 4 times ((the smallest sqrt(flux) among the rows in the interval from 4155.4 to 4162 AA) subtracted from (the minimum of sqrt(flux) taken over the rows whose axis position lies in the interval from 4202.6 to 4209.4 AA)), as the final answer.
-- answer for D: 0.22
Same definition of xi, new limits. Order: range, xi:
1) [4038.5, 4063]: 0.62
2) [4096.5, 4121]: 0.55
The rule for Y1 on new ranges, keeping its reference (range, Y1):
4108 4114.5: 0.16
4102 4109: -0.13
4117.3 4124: 0.06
